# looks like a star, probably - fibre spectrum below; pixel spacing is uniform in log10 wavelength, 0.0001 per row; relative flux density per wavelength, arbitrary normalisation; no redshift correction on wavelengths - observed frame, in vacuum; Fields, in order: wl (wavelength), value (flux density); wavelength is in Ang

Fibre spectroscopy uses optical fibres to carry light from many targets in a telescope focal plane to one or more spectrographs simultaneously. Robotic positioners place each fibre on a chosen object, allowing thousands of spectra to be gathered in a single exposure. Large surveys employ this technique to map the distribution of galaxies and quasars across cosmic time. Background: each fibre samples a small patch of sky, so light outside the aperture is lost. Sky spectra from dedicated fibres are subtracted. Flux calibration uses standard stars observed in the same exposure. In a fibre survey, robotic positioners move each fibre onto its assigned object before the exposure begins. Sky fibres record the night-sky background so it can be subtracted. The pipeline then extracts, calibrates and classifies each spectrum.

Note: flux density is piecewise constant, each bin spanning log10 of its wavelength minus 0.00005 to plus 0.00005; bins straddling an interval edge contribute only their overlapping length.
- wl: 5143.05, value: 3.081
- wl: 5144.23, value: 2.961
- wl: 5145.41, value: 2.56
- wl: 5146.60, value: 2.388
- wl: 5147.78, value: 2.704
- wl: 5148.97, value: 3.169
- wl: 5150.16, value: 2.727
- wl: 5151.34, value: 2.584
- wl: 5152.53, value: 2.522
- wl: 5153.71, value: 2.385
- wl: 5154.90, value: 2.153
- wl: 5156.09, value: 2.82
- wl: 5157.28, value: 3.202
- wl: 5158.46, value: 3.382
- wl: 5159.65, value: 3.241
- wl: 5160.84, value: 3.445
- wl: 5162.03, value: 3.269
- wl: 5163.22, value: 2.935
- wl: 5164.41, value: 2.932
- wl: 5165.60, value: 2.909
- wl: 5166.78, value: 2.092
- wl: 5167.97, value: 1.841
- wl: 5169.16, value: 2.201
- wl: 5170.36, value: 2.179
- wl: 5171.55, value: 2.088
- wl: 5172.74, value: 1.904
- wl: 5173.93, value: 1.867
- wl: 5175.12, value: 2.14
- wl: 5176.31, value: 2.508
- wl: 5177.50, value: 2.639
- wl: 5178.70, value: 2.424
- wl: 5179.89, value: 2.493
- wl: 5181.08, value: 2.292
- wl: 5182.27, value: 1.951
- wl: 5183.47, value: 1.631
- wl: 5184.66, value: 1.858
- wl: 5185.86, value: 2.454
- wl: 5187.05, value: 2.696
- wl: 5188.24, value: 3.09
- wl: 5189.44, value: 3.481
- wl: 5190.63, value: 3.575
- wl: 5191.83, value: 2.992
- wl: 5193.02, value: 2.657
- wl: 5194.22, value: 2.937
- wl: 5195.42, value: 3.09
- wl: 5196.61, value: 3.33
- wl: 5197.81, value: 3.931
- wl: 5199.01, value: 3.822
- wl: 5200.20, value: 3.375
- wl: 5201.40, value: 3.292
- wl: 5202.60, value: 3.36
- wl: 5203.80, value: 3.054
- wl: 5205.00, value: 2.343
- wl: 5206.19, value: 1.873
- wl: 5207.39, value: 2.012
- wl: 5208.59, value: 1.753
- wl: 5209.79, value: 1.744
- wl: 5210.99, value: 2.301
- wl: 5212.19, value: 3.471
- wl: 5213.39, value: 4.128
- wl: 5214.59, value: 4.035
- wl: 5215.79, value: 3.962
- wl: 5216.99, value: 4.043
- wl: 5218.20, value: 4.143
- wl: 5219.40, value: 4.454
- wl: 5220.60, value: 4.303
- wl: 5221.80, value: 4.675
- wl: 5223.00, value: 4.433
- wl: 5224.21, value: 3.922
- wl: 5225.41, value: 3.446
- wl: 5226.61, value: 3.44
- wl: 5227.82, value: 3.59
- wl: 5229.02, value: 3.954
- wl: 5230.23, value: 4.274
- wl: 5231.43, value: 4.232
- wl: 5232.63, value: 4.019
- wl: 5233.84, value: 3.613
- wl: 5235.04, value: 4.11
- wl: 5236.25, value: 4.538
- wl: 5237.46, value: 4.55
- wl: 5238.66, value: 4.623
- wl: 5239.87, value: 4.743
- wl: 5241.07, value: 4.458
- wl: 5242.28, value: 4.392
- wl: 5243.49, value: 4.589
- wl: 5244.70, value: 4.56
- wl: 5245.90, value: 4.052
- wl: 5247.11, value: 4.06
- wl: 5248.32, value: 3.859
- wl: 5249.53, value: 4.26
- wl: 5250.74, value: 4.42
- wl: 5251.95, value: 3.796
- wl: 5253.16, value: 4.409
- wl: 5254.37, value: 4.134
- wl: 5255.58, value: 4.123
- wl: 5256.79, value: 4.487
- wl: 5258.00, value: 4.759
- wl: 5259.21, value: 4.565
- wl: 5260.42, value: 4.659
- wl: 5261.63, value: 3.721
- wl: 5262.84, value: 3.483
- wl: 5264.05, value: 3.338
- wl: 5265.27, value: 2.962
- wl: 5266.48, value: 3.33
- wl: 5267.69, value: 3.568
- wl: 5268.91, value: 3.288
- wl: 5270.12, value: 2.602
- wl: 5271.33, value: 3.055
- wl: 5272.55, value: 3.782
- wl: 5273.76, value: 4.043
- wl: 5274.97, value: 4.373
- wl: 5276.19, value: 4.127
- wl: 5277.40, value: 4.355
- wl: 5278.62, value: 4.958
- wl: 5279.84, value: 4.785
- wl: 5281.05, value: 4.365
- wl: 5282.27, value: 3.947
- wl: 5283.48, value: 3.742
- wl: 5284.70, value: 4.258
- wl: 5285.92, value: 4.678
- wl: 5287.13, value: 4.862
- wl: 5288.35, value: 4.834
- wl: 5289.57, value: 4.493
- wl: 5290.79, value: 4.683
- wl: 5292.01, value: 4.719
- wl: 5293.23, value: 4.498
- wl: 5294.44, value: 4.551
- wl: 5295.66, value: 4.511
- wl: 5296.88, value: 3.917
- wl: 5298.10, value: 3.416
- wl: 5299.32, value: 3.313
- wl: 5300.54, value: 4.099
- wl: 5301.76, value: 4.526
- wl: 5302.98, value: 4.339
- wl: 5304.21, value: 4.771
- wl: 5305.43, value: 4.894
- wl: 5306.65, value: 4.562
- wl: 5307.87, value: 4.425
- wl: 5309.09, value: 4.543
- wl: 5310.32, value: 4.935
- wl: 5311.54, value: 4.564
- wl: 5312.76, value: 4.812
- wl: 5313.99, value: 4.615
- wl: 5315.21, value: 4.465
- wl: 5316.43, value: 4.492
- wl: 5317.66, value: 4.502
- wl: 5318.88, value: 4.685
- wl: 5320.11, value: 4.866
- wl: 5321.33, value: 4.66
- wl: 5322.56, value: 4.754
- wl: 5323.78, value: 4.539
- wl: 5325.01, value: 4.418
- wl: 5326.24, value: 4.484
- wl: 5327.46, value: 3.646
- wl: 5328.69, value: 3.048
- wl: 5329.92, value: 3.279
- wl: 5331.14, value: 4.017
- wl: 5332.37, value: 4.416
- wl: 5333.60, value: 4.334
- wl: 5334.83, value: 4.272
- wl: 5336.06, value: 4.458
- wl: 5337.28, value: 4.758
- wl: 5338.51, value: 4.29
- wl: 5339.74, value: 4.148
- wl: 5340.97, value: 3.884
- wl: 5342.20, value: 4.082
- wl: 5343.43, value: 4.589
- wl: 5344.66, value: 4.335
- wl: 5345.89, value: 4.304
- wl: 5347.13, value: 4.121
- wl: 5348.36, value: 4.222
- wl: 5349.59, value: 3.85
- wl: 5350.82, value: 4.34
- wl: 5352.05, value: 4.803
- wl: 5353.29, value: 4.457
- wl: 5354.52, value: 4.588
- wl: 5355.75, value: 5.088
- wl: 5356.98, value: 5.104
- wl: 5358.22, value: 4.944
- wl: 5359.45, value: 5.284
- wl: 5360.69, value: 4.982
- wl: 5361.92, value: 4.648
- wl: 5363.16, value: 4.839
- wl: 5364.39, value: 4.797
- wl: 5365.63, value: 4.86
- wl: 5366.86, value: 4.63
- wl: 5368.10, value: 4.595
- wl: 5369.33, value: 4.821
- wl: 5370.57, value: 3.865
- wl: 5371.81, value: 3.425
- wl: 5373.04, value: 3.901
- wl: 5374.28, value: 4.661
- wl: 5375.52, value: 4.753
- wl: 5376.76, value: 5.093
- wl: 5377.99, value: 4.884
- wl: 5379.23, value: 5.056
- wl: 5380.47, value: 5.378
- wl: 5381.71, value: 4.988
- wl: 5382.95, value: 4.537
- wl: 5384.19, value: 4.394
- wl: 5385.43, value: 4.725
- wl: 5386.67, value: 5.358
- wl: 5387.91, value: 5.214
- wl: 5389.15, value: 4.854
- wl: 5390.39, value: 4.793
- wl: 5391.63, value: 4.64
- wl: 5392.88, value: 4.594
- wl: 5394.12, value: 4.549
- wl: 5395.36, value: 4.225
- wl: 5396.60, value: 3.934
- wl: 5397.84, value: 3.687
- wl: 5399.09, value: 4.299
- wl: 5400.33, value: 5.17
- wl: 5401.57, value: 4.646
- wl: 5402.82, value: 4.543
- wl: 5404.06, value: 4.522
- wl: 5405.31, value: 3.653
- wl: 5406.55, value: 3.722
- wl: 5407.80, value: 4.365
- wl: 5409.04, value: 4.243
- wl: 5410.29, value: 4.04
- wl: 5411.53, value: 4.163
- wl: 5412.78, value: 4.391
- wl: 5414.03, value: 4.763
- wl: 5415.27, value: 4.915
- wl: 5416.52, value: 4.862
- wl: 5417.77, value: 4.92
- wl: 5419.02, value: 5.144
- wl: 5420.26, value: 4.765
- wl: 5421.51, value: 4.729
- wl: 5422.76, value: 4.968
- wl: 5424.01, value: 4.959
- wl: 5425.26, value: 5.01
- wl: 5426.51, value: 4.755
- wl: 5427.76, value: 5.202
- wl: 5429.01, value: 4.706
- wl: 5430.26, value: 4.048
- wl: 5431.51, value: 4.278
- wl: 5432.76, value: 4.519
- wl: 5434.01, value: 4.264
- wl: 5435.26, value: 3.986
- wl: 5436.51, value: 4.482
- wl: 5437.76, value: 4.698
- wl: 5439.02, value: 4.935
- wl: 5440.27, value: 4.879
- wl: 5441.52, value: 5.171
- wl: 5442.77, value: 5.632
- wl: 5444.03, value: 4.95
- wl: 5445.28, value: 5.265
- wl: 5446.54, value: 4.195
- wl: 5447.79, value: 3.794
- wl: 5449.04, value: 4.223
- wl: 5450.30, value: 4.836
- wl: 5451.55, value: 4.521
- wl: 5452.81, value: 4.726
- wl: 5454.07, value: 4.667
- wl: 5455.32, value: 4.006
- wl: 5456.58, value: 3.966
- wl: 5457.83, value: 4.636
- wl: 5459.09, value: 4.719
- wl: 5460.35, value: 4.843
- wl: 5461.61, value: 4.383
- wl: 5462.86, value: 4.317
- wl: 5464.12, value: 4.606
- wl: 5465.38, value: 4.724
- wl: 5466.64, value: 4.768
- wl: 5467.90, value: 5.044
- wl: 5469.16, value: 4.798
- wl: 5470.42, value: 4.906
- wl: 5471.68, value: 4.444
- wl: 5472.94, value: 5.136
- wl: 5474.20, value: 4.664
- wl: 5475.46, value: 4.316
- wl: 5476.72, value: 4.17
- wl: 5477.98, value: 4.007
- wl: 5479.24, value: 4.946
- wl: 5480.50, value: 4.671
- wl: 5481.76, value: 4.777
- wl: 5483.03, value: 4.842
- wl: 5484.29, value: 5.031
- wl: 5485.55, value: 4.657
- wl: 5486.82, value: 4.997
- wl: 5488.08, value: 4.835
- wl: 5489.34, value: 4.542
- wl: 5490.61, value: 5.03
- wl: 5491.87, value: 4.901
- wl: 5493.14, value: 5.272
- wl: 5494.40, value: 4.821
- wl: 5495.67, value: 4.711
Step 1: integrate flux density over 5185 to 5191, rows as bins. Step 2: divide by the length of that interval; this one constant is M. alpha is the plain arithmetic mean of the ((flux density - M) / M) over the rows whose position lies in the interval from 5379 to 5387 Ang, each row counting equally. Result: 0.65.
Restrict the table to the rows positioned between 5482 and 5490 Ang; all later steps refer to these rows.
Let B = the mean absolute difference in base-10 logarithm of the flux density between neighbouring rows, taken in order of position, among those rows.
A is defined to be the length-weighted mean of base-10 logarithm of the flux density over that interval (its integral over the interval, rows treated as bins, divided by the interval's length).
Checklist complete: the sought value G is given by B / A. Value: 0.036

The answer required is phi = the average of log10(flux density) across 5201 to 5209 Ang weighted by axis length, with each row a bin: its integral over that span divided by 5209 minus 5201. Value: 0.4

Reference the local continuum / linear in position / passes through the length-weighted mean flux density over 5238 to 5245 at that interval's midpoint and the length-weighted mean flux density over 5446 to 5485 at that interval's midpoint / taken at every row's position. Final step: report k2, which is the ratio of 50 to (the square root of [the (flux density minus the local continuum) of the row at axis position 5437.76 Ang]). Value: 140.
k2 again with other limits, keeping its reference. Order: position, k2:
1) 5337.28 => 114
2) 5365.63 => 92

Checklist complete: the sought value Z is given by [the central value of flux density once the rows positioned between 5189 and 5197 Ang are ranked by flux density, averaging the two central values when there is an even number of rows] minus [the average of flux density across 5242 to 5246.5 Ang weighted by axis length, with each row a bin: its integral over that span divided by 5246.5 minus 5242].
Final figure -1.3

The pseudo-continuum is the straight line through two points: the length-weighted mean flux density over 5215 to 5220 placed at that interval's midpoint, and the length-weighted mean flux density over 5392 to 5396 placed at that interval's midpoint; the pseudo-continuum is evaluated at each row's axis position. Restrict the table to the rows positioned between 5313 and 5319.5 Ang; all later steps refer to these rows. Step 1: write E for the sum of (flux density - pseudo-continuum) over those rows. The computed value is 1.1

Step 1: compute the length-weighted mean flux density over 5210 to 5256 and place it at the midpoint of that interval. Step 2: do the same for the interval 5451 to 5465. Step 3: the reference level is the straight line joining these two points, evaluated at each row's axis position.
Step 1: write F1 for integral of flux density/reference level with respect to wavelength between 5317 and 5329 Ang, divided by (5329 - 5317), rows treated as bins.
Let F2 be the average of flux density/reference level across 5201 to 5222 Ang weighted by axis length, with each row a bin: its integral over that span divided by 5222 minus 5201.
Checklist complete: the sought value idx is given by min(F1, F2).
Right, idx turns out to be 0.80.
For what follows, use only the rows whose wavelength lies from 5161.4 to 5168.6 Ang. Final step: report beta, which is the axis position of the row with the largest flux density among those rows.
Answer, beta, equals 5162.03 Ang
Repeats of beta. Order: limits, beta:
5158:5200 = 5197.81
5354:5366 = 5359.45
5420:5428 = 5427.76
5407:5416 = 5415.27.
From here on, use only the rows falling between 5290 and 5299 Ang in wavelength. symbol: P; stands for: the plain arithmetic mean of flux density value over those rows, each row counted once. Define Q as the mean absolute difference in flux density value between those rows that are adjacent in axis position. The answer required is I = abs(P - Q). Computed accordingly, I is 4.09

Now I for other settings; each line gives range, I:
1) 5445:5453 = 4.00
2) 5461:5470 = 4.49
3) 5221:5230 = 3.63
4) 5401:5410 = 3.94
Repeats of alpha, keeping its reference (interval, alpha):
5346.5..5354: 0.44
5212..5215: 0.30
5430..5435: 0.43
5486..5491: 0.62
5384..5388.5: 0.65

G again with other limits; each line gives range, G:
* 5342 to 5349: 0.034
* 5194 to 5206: 0.082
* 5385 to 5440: 0.041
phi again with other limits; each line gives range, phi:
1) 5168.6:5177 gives 0.3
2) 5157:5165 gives 0.5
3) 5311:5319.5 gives 0.7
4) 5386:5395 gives 0.7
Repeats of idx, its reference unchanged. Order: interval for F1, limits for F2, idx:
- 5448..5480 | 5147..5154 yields 0.68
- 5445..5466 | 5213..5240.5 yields 1.00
